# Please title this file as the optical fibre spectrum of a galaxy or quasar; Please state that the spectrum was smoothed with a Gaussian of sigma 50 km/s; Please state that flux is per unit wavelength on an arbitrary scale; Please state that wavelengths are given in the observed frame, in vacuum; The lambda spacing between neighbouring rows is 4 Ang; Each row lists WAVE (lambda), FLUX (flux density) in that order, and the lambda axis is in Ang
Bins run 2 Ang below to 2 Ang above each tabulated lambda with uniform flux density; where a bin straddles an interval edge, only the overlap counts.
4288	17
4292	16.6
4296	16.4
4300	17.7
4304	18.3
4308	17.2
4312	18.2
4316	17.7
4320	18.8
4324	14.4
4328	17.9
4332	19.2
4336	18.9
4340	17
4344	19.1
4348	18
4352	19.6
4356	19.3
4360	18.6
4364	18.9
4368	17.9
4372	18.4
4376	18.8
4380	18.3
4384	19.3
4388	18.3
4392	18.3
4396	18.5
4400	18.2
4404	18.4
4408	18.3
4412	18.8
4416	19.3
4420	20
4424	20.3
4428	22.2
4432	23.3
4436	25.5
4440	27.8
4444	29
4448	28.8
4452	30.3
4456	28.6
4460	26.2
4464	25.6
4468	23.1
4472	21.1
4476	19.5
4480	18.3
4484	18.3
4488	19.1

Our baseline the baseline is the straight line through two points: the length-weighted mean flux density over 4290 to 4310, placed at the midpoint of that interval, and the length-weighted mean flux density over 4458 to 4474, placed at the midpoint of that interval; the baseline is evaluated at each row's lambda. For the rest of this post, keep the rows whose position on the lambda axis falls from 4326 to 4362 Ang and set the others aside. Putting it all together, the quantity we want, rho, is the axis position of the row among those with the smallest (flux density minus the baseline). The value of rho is 4340 Ang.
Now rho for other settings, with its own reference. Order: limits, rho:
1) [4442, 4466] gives 4464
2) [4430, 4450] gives 4432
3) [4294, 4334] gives 4324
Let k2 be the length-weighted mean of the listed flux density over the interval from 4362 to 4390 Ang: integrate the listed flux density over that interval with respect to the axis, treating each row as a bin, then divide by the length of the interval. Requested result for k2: 18.6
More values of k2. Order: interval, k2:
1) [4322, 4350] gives 17.8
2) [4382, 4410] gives 18.5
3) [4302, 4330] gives 17.5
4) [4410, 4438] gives 21.3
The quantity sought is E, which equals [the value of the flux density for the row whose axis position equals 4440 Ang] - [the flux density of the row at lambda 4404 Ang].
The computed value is 9.4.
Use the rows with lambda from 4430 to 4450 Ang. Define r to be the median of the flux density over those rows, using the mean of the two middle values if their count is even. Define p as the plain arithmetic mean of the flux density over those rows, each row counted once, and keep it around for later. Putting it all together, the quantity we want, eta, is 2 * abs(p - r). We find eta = 1.84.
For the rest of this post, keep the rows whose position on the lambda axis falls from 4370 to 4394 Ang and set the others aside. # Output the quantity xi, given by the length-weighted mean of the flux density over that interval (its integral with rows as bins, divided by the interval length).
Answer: 18.6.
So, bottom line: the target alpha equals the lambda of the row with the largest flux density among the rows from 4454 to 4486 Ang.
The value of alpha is 4456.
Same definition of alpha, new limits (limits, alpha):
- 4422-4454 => 4452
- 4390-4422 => 4420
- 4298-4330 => 4320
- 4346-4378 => 4352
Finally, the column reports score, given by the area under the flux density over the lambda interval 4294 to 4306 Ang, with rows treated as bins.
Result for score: 210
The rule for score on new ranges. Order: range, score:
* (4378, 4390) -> 224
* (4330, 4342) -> 220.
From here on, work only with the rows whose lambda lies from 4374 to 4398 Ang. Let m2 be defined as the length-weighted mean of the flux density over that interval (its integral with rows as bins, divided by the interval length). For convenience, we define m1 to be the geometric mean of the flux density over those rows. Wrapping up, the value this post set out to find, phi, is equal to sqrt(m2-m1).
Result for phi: 0.06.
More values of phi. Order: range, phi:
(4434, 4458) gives 0.20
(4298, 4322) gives 0.09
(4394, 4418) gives 0.06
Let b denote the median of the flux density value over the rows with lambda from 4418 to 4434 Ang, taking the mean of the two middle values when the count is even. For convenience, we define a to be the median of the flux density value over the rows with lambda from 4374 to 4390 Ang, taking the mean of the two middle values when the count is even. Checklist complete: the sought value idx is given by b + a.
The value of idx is 39.8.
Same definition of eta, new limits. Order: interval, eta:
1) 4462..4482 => 0.84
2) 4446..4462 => 0.45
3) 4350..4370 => 0.08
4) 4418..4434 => 0.40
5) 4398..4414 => 0.15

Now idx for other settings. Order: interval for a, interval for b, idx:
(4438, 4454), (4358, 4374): 47.4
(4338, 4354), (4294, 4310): 36.0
